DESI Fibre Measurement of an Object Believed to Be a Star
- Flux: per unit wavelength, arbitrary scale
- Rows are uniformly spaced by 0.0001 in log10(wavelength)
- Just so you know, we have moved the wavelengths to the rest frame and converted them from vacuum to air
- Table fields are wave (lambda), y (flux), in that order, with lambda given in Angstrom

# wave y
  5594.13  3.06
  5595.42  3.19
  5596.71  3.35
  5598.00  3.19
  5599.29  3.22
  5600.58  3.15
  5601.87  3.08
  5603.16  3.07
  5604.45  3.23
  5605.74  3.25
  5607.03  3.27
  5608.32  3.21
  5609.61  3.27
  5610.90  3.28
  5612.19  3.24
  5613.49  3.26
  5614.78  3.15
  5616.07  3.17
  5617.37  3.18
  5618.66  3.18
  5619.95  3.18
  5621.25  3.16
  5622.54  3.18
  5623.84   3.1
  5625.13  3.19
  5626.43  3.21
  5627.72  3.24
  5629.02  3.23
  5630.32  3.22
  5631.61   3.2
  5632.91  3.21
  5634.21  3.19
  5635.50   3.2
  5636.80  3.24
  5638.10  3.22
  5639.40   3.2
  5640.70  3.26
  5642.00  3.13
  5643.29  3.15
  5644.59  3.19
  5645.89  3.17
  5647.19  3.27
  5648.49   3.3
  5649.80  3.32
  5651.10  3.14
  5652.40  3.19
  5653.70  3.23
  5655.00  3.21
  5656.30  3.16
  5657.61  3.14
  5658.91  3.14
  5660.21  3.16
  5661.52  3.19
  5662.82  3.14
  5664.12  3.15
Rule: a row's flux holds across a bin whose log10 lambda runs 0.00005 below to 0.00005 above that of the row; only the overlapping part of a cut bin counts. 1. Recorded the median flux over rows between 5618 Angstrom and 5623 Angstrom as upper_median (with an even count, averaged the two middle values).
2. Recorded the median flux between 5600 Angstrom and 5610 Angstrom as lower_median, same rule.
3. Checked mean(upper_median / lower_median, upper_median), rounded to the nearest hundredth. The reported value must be 2.08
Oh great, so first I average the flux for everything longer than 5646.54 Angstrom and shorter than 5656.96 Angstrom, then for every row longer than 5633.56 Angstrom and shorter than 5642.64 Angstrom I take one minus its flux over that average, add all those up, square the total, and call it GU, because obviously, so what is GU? 0.002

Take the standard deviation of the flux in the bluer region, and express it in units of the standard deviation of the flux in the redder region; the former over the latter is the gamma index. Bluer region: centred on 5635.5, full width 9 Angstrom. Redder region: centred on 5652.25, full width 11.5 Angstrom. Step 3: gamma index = 0.2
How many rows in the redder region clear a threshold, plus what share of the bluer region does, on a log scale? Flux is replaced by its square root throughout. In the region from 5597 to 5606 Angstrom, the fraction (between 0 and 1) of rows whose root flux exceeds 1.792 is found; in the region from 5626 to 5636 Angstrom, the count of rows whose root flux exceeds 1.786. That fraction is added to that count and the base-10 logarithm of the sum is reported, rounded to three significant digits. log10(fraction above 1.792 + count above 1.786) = 0.926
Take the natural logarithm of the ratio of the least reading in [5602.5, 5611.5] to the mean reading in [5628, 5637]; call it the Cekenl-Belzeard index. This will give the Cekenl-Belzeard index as -0.045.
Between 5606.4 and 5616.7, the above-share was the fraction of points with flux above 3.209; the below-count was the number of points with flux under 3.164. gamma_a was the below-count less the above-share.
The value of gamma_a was 0.25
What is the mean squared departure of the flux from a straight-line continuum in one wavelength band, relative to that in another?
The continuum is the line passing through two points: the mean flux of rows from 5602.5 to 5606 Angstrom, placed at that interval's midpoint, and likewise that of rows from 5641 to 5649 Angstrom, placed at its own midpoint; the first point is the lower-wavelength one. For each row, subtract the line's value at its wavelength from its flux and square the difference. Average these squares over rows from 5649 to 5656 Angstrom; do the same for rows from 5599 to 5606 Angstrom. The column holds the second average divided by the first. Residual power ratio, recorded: 1.5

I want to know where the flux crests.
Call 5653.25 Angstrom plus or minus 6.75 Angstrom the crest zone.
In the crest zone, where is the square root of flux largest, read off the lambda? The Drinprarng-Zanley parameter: 5649.80 Angstrom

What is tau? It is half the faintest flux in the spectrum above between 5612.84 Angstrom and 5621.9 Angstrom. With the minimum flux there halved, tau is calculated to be 1.575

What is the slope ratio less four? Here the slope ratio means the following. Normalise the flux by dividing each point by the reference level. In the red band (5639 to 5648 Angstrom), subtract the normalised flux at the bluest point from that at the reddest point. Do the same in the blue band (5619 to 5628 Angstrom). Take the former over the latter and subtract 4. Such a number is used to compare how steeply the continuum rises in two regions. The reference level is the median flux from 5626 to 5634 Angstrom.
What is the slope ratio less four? -2.8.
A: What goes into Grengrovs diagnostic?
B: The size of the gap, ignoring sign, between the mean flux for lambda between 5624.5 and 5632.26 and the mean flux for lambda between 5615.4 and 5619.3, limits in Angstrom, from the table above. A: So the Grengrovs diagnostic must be 0.038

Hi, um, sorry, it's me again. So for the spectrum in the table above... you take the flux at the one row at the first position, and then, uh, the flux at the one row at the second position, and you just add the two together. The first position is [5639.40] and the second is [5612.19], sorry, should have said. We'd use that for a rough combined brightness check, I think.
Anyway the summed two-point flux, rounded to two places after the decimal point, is 6.44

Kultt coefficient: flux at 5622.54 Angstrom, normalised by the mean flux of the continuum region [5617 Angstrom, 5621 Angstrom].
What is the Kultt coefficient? 1.00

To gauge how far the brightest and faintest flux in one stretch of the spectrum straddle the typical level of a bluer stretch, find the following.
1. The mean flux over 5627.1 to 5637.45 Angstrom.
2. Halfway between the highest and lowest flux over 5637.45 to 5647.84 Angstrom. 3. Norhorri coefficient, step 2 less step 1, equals -0.02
